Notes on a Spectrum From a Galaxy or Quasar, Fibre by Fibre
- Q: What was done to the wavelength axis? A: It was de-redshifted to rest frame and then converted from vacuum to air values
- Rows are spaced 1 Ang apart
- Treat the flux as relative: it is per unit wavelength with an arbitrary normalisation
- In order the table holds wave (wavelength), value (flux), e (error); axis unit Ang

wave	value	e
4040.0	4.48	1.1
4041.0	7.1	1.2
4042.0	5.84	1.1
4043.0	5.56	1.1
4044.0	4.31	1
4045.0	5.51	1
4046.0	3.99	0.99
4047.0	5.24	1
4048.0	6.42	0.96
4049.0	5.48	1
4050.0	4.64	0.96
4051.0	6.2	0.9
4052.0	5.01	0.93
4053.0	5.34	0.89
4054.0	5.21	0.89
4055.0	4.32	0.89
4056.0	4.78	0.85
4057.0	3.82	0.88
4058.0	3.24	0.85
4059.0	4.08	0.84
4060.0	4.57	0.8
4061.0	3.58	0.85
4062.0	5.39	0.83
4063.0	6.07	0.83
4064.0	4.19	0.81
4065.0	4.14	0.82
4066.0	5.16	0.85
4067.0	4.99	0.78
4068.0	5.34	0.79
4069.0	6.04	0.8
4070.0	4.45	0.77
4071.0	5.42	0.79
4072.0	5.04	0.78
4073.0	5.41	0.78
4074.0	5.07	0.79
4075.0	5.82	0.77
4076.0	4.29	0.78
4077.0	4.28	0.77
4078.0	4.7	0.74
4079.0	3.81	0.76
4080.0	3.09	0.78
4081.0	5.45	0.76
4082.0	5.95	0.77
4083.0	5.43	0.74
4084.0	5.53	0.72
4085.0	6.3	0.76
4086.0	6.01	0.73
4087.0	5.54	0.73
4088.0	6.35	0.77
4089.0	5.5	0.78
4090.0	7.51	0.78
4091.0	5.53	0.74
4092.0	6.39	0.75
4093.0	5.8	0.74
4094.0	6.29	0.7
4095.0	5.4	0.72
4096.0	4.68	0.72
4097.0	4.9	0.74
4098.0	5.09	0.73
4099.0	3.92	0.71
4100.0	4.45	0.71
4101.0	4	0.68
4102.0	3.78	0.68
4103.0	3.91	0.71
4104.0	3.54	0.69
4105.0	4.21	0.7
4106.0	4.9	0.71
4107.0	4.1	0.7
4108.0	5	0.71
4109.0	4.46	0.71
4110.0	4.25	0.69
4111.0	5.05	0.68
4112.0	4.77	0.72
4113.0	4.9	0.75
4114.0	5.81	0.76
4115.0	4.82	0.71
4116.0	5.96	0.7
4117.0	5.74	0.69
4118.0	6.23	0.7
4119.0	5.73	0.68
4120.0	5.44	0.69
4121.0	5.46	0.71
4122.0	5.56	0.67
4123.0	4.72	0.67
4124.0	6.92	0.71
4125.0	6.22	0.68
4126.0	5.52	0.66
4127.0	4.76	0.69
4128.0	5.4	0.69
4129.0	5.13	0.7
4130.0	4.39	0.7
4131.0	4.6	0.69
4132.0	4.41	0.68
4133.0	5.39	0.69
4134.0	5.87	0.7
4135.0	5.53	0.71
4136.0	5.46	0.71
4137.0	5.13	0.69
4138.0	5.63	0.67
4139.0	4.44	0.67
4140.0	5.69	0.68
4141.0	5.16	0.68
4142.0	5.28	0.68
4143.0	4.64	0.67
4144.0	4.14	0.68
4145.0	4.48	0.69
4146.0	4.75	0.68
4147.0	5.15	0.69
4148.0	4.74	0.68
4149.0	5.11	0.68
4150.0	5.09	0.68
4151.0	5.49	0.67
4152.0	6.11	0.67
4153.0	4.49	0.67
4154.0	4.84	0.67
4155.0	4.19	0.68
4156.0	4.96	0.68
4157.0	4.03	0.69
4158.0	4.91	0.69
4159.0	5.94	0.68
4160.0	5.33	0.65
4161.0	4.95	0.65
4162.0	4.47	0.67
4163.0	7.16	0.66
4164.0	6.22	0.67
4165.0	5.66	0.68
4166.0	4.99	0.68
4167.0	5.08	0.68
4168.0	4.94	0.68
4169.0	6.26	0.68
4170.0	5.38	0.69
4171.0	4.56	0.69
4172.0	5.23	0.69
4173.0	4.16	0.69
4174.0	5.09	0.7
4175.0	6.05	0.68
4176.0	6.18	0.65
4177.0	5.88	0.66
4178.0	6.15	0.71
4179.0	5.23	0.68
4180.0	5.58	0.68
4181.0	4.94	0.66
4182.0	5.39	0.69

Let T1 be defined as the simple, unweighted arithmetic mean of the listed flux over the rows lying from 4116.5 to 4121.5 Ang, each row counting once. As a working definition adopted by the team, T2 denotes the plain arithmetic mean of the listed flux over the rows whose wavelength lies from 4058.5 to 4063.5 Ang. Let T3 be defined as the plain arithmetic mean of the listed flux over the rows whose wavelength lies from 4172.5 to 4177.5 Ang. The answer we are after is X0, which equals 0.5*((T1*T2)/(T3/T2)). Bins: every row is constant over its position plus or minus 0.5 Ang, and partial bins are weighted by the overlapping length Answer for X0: 11.7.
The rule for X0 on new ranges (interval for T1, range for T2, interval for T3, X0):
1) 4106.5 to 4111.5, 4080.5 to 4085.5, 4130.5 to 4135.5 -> 14.6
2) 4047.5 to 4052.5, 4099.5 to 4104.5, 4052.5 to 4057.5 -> 9.2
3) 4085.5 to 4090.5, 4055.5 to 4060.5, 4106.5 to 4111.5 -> 11.4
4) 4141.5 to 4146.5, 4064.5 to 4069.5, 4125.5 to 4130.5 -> 12.2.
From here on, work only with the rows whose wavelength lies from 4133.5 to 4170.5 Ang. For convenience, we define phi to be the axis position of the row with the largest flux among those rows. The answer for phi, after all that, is 4163.0 Ang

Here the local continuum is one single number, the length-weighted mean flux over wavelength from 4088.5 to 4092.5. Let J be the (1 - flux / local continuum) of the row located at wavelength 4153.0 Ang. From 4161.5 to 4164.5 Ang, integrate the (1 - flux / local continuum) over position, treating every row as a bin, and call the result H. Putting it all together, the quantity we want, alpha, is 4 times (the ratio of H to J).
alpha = 2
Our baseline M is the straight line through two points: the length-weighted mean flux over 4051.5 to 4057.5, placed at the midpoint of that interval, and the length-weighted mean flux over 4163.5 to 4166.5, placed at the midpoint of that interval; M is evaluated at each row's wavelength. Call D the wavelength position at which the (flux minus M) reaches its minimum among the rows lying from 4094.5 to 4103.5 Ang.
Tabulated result 4102.0 Ang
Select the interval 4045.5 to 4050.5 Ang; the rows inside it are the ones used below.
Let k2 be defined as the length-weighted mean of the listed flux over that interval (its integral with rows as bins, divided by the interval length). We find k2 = 5.2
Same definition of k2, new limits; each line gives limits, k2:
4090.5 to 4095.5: 5.9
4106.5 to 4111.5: 4.6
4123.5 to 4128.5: 5.8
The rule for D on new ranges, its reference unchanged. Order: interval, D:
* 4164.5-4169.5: 4168.0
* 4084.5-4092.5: 4089.0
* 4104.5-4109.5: 4107.0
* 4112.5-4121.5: 4115.0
